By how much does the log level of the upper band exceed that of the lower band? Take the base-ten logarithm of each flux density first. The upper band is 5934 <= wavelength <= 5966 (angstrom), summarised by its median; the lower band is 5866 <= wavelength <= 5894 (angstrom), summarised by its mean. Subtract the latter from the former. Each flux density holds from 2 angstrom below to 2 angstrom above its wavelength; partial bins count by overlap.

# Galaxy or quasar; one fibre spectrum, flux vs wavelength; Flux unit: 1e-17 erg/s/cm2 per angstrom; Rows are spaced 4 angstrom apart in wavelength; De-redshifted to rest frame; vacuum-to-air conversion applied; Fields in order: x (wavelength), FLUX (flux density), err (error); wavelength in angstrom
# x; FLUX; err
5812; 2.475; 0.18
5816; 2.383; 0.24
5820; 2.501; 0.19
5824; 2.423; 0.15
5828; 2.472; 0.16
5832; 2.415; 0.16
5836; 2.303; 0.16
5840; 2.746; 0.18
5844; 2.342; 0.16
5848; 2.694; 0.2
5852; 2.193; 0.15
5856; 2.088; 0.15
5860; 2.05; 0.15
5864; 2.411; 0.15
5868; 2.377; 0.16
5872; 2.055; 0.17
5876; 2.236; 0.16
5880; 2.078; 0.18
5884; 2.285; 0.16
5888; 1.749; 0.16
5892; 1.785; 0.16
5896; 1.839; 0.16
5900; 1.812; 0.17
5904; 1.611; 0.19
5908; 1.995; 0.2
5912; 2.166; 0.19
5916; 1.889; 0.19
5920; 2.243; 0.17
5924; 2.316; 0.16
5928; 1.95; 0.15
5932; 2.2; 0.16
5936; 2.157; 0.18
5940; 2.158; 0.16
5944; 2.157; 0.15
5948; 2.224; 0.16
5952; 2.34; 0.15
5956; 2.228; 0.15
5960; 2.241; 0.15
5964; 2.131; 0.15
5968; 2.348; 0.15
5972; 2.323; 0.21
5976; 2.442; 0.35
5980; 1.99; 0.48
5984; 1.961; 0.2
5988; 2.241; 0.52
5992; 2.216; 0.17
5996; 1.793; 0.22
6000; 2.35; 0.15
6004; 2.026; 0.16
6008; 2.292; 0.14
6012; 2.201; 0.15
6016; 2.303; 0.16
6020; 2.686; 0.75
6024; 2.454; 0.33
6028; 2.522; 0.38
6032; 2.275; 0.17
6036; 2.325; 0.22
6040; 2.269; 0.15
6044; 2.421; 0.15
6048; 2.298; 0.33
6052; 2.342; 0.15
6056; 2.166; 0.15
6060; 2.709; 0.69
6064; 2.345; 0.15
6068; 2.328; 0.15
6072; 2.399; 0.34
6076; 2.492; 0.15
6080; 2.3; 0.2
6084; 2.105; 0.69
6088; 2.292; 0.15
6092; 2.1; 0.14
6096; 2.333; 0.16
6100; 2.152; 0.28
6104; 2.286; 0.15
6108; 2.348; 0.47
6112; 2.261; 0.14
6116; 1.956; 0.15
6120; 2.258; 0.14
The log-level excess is 0.025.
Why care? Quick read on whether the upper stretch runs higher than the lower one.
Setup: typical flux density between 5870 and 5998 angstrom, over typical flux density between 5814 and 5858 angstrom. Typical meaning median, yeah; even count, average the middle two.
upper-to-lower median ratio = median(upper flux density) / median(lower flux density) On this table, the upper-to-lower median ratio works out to 0.89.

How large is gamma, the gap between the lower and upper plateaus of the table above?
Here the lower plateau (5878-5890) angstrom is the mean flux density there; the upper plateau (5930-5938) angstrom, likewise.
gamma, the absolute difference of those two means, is 0.141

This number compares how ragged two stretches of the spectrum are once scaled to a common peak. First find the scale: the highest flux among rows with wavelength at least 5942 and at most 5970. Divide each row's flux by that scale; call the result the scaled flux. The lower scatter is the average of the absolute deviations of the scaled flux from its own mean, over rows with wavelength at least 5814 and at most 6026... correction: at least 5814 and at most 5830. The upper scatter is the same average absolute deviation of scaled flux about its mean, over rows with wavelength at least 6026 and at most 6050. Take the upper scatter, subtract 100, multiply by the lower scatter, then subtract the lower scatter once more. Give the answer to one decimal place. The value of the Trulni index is -1.8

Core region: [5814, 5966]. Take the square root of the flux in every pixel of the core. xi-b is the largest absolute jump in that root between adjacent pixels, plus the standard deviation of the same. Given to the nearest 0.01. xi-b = 0.27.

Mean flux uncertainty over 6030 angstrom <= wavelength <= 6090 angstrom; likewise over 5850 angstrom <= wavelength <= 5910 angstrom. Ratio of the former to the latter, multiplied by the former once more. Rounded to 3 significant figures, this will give 0.398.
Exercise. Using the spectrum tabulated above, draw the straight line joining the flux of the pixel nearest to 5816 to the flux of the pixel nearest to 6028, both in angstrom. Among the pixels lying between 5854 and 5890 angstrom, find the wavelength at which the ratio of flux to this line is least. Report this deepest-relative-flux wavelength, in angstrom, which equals 5888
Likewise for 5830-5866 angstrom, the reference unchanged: 5860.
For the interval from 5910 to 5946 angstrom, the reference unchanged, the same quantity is 5916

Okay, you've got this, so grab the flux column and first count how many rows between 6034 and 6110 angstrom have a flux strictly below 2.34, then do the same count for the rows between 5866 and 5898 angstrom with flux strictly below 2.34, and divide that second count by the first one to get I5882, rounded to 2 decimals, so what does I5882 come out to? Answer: 0.58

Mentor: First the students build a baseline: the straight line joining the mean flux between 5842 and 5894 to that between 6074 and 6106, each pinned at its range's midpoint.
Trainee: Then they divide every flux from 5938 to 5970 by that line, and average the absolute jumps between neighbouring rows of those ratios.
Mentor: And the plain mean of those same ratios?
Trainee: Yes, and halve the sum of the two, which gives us 0.52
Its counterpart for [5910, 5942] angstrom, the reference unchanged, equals 0.53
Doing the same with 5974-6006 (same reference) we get 0.55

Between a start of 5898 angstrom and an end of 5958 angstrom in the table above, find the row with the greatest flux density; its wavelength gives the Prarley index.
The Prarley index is 5952 angstrom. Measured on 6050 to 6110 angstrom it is 6060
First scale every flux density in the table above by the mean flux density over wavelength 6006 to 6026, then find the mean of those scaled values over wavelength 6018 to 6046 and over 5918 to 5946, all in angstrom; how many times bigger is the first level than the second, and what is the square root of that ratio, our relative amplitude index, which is 1.06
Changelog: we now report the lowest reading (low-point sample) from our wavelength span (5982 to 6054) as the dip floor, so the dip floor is 1.793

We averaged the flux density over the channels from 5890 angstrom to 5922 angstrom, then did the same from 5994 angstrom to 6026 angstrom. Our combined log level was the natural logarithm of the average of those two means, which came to 0.737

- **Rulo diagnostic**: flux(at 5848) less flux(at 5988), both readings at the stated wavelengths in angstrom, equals 0.45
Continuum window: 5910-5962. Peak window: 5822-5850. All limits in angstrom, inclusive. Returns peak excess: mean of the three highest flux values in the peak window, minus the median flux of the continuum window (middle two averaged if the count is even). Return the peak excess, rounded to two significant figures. 0.44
